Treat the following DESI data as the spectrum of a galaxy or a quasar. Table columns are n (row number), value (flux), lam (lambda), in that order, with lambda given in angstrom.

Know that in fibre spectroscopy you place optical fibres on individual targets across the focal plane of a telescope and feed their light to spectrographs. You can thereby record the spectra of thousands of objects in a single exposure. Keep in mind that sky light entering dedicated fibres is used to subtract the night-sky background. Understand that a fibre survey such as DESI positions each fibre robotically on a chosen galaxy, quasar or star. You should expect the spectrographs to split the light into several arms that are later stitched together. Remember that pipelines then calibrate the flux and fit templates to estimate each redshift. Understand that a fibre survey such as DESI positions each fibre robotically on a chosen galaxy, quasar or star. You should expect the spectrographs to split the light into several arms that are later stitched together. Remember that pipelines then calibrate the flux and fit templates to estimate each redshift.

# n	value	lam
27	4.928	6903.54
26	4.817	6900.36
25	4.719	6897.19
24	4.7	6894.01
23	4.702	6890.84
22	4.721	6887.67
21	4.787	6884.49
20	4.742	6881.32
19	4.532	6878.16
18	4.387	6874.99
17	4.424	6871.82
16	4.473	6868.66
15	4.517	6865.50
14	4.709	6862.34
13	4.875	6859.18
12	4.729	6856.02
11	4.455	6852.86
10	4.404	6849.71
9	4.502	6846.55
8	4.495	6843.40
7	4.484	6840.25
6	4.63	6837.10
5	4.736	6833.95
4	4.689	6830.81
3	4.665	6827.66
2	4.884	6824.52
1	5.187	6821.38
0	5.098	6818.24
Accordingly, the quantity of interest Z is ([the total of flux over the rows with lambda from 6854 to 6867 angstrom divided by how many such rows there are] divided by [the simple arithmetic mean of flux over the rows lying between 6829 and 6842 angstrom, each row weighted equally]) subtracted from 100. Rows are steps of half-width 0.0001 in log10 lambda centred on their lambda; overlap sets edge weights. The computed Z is 99.0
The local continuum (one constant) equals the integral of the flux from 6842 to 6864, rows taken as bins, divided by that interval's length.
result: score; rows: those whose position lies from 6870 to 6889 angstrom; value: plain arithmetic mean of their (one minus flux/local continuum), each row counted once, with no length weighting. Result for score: -0.001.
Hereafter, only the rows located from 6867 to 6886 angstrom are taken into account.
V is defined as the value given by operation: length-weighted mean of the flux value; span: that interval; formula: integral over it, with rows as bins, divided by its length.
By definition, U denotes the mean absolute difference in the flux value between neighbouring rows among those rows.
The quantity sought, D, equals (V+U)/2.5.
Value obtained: 1.86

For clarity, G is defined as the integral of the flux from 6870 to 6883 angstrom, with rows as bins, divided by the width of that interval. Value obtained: 4.52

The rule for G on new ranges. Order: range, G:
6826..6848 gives 4.60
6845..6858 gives 4.53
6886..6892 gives 4.71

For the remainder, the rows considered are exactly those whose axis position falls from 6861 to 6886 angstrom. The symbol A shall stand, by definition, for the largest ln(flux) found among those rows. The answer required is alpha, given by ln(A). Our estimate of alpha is 0.448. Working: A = 1.57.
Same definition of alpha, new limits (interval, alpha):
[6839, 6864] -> 0.460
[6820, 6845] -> 0.498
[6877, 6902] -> 0.452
